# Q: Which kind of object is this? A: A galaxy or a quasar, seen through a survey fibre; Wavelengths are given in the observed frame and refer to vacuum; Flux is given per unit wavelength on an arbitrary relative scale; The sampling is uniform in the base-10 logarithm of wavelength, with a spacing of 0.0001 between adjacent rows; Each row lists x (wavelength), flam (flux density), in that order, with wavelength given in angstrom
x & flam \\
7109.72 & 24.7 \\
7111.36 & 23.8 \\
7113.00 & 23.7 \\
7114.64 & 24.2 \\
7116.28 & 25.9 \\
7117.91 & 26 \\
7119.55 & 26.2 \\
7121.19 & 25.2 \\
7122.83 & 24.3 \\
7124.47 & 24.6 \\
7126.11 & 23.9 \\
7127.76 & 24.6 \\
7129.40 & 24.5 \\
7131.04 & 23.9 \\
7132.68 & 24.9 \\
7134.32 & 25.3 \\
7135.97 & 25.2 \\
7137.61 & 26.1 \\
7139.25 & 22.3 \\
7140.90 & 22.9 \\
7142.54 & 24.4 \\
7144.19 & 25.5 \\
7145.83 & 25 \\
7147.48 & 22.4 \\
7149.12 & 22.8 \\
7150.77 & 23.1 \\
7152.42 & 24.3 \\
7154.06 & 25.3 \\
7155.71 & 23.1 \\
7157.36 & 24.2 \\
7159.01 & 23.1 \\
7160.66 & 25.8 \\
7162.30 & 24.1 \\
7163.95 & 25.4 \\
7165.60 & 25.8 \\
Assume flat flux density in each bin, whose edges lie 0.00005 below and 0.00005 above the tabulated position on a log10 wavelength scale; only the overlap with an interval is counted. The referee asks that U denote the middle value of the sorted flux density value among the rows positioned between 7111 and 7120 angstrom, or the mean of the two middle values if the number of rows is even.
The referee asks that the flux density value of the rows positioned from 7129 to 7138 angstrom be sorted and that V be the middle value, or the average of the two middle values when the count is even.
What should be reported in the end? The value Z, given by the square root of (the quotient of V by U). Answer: 1.00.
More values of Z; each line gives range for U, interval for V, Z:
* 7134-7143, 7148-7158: 0.98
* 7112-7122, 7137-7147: 0.98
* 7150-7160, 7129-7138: 1.03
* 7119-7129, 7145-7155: 0.98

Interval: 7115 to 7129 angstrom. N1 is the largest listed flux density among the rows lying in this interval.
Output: 26.2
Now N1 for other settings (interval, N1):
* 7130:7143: 26.1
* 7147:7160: 25.3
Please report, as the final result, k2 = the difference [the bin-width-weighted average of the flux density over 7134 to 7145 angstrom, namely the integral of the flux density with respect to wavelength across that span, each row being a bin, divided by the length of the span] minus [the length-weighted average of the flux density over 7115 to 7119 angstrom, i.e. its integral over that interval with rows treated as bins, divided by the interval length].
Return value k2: -1.3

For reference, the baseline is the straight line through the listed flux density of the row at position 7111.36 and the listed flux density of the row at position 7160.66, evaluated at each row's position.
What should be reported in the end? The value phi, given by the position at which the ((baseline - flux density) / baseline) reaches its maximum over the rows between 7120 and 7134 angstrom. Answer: 7131.04 angstrom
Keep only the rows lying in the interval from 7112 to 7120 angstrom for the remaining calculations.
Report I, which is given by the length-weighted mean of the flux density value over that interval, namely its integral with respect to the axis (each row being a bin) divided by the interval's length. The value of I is 25.1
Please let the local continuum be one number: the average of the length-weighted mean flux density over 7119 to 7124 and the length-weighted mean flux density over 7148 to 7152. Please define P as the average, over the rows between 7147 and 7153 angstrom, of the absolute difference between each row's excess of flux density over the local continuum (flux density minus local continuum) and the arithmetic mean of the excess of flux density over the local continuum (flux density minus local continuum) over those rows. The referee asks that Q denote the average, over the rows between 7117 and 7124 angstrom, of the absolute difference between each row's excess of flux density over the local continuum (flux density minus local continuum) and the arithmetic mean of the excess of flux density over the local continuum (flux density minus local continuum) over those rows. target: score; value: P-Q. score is -0.1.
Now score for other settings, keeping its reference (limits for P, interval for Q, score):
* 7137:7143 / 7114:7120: 0.6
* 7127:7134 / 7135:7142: -1.2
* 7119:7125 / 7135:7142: -0.9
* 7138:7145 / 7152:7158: 0.6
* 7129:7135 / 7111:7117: -0.3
